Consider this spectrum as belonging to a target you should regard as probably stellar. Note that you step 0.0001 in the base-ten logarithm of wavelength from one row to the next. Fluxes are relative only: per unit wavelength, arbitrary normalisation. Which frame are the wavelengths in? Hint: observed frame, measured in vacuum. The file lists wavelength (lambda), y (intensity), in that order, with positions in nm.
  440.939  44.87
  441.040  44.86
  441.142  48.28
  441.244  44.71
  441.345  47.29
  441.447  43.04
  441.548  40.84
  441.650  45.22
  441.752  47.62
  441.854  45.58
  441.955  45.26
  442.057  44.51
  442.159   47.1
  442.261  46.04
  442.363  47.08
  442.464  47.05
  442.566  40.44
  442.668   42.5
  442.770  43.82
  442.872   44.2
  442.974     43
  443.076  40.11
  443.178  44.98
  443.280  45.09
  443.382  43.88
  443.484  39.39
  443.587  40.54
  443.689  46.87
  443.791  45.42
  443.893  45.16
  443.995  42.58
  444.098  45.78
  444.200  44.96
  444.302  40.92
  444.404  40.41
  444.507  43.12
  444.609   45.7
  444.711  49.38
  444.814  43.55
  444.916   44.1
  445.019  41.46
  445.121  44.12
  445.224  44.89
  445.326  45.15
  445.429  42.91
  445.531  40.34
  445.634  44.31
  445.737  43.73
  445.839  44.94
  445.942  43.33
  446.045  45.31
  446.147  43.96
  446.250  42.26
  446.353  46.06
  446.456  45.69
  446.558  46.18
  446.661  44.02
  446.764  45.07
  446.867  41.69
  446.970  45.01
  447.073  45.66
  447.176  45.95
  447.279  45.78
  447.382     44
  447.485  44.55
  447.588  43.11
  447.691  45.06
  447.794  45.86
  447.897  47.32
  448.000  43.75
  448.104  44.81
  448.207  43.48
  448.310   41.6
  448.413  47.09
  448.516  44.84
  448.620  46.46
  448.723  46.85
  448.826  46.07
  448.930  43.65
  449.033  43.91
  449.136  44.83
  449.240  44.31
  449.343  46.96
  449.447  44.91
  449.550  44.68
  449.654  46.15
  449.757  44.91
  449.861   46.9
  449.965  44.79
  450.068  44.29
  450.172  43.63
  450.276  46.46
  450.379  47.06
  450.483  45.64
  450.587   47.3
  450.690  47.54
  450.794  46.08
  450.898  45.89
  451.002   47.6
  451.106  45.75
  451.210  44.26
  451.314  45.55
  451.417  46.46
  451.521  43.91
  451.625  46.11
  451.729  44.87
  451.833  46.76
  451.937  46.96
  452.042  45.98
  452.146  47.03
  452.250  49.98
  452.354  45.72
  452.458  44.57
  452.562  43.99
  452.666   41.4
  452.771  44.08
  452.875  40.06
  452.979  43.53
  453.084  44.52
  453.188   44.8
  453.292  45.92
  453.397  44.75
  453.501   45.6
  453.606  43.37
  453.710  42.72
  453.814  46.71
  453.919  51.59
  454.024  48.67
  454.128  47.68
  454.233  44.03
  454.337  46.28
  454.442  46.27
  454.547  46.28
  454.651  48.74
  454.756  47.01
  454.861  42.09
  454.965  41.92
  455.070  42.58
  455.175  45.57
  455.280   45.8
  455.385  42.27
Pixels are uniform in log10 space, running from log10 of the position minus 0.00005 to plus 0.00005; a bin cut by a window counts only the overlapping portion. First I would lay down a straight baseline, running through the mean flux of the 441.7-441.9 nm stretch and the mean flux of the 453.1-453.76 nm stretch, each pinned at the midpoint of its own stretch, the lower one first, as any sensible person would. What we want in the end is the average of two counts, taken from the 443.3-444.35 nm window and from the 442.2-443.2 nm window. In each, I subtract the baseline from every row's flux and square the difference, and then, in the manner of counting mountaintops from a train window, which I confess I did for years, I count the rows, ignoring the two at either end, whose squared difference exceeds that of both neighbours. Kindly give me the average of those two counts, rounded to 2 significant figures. 2.5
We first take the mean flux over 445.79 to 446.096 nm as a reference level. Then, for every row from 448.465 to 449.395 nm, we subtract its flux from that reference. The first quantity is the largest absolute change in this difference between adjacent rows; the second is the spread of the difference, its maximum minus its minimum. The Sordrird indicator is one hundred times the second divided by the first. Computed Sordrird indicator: 125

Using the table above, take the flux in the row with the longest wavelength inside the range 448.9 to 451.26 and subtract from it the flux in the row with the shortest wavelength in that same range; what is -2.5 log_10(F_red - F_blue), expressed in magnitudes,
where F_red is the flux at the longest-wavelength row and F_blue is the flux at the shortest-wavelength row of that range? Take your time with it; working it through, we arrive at 0.54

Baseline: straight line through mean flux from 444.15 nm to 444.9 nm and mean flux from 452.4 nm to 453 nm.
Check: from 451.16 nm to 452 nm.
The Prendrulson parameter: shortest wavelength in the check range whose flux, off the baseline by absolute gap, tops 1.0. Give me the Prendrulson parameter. 451.210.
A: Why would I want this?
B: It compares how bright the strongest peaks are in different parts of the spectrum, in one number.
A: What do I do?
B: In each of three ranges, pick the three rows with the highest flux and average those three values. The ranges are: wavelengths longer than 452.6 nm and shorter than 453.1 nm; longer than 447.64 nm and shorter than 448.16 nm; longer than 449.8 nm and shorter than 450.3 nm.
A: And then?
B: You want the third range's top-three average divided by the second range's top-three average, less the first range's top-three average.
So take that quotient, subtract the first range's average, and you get -43.0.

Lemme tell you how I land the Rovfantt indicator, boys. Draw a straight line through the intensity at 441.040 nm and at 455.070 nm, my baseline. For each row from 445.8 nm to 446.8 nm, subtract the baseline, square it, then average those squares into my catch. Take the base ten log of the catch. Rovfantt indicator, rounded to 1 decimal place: 0.3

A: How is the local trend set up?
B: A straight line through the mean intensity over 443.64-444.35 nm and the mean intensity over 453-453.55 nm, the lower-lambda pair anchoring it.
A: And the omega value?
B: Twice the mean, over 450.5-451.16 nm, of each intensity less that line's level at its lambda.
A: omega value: 3.5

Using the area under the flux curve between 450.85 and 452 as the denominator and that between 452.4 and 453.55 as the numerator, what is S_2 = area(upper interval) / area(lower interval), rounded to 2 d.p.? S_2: 0.96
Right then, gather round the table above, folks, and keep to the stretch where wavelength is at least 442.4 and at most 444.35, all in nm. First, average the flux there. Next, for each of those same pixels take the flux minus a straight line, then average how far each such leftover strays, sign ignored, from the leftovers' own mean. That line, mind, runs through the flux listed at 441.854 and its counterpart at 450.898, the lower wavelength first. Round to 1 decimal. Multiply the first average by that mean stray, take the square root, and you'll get 9.2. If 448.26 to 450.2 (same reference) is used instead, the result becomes 7.2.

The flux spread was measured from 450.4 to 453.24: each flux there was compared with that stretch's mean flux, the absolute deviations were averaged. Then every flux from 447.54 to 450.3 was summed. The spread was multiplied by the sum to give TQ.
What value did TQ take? 1769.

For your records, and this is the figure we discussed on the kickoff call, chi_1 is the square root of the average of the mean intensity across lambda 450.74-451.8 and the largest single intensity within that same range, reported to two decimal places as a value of 6.83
